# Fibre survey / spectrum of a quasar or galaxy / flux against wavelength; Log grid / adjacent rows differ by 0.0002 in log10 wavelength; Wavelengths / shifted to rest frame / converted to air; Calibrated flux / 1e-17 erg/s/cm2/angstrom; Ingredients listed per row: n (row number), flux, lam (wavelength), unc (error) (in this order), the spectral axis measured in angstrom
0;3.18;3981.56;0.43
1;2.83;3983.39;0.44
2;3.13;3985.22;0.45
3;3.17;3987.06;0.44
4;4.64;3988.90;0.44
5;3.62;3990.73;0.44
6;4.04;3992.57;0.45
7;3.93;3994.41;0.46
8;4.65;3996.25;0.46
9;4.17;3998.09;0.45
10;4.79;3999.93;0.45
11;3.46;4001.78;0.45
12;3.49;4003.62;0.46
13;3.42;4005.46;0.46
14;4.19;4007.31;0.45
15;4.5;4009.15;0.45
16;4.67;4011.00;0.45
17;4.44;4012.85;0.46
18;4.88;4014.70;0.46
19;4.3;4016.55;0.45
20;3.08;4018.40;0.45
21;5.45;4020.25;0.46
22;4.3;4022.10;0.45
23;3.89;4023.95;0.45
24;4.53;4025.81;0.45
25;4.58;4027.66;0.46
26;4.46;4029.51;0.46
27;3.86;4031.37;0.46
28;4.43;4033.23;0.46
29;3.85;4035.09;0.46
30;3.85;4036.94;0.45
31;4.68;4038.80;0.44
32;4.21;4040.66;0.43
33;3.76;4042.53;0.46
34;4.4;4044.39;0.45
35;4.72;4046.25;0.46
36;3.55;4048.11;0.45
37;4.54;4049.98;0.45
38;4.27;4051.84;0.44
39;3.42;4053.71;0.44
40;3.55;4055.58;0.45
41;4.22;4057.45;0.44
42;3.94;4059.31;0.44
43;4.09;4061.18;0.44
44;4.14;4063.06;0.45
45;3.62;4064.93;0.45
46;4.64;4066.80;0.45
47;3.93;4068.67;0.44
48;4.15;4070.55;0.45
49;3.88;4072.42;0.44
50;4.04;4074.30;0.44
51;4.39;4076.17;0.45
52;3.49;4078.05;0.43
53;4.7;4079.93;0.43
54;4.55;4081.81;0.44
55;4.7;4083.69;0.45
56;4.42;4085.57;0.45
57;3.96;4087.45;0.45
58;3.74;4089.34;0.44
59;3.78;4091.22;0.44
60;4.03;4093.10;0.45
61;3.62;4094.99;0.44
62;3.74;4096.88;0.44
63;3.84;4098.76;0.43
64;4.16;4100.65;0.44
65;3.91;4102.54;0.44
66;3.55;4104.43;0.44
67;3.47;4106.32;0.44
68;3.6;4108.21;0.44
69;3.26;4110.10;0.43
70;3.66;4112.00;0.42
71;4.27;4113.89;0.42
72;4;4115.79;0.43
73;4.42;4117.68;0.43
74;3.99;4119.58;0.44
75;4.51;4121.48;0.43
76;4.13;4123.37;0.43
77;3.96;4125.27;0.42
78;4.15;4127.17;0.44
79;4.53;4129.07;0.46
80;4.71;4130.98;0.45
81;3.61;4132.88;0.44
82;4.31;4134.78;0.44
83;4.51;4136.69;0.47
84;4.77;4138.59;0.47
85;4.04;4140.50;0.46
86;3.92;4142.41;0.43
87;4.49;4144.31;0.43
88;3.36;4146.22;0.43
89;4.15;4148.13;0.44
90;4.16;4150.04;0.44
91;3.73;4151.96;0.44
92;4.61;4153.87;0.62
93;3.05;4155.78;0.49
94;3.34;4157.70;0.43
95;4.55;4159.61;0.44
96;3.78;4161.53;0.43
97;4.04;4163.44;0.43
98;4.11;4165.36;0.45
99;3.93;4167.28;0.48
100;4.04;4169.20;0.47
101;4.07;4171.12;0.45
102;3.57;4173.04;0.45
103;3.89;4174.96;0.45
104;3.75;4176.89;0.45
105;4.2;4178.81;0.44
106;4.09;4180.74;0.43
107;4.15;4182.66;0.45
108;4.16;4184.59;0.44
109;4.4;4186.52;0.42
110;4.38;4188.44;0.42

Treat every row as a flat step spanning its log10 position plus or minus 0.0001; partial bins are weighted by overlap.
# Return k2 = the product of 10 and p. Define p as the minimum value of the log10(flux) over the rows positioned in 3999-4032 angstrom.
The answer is 4.9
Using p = 0.49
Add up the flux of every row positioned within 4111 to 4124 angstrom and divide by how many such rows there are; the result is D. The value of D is 4.14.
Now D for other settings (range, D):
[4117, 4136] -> 4.23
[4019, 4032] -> 4.44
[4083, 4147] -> 4.03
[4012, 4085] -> 4.19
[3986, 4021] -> 4.15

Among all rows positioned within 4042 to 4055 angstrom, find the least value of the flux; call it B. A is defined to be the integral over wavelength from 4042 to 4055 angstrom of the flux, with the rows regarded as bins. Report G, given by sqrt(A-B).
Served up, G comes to 7.05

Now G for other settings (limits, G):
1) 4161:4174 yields 6.90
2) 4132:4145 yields 7.17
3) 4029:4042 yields 7.09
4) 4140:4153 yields 6.96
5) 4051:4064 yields 6.92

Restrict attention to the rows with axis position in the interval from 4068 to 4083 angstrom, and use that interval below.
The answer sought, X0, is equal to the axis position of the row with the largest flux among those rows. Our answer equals 4079.93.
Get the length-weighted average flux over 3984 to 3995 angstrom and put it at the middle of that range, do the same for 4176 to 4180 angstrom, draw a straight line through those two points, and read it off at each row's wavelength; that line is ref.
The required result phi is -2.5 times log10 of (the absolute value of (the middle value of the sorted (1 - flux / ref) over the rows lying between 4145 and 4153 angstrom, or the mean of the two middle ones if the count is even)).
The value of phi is 7.1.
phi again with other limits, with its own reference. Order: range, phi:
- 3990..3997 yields 2.9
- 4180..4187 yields 3.5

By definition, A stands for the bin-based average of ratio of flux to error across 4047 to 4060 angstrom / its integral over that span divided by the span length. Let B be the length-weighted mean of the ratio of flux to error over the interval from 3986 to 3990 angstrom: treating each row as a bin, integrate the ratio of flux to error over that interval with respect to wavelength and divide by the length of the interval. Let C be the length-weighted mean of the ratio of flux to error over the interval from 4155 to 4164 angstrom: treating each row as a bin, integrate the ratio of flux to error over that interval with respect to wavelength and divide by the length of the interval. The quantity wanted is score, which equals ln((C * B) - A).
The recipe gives 4.19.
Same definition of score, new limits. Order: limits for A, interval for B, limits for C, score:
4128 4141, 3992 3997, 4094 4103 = 4.27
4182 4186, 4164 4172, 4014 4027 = 4.31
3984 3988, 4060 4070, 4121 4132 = 4.42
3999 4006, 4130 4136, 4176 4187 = 4.39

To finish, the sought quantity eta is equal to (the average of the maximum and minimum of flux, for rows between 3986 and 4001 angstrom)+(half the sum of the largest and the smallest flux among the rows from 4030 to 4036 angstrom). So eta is 8.12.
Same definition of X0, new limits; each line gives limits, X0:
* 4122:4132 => 4130.98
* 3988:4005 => 3999.93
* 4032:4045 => 4038.80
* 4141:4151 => 4144.31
